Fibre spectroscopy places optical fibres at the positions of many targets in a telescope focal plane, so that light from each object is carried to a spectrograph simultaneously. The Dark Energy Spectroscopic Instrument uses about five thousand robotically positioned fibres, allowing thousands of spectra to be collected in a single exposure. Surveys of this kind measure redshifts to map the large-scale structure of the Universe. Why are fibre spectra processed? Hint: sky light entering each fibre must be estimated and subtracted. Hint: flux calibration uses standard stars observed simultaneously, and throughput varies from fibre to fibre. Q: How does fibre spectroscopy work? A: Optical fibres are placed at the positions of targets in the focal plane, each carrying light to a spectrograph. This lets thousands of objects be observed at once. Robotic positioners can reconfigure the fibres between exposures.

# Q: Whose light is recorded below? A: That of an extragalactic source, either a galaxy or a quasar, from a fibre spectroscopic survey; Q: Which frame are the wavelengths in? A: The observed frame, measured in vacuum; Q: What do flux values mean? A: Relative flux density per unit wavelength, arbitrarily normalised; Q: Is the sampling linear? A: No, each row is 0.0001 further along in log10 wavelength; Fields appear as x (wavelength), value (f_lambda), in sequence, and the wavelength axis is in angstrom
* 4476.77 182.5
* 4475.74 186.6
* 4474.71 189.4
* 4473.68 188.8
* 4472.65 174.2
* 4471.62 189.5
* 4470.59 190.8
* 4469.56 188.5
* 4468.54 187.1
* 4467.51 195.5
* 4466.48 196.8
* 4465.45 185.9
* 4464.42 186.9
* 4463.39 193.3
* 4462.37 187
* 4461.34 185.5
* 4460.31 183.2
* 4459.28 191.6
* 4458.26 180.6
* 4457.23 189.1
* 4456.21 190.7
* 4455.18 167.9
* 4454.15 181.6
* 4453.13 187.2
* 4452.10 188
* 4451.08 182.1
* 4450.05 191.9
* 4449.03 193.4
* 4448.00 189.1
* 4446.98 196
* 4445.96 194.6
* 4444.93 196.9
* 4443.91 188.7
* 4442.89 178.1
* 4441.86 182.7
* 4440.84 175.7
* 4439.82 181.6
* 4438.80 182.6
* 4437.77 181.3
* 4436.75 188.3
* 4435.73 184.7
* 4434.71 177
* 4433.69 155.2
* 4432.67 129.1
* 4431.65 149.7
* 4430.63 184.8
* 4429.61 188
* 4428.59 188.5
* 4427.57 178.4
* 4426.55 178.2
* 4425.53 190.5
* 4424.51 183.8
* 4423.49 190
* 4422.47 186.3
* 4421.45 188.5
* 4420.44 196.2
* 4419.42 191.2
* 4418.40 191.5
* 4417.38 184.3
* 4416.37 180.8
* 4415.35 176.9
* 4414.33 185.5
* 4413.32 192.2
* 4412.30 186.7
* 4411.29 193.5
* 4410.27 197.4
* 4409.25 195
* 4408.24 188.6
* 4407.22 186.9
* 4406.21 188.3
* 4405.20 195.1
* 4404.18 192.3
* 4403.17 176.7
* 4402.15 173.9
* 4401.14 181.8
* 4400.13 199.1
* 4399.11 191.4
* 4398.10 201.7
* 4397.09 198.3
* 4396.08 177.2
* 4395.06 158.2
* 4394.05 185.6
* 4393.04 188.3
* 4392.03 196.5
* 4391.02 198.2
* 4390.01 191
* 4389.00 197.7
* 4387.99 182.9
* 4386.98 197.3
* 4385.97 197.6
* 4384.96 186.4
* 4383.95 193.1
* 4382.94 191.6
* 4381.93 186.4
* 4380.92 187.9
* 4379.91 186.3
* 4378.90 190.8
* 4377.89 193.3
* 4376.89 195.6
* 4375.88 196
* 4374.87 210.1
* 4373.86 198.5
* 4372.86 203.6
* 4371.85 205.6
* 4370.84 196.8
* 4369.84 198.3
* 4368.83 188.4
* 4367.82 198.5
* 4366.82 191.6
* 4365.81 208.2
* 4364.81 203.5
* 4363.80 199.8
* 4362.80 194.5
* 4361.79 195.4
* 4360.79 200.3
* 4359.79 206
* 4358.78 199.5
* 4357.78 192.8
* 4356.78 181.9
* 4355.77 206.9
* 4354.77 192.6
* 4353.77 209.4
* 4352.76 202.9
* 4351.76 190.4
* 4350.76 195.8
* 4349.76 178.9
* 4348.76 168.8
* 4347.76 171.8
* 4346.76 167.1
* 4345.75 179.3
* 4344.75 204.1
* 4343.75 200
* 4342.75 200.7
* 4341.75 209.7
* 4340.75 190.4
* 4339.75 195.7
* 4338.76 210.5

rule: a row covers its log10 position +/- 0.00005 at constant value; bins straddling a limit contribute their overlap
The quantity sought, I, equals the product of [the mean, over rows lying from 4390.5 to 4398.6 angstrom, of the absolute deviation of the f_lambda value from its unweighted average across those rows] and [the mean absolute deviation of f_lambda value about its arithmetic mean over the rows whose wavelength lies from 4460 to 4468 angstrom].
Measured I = 48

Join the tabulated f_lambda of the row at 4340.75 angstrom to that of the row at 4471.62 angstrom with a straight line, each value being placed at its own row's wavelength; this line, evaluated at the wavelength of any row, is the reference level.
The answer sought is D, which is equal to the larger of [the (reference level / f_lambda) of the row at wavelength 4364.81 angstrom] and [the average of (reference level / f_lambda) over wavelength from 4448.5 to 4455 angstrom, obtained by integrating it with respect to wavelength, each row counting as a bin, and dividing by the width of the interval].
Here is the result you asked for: 1.02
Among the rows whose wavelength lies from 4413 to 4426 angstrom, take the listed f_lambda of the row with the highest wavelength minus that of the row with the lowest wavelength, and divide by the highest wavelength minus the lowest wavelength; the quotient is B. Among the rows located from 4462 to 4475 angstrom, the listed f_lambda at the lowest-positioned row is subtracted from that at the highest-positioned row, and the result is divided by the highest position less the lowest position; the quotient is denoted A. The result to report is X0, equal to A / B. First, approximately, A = 0.2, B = -0.1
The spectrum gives -1.4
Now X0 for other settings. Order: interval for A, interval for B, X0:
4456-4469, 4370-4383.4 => 0.7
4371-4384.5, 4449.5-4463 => 2.6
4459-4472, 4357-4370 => -0.4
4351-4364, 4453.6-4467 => 0.6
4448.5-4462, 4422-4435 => 0.8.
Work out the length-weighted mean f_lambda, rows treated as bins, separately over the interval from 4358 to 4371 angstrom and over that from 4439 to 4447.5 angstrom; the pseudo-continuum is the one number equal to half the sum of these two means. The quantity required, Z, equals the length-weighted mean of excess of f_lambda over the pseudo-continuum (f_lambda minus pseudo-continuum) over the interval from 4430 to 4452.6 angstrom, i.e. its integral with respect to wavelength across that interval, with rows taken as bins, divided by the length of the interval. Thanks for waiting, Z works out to -12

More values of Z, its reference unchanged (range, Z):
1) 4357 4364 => 5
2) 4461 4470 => -3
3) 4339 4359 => -1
